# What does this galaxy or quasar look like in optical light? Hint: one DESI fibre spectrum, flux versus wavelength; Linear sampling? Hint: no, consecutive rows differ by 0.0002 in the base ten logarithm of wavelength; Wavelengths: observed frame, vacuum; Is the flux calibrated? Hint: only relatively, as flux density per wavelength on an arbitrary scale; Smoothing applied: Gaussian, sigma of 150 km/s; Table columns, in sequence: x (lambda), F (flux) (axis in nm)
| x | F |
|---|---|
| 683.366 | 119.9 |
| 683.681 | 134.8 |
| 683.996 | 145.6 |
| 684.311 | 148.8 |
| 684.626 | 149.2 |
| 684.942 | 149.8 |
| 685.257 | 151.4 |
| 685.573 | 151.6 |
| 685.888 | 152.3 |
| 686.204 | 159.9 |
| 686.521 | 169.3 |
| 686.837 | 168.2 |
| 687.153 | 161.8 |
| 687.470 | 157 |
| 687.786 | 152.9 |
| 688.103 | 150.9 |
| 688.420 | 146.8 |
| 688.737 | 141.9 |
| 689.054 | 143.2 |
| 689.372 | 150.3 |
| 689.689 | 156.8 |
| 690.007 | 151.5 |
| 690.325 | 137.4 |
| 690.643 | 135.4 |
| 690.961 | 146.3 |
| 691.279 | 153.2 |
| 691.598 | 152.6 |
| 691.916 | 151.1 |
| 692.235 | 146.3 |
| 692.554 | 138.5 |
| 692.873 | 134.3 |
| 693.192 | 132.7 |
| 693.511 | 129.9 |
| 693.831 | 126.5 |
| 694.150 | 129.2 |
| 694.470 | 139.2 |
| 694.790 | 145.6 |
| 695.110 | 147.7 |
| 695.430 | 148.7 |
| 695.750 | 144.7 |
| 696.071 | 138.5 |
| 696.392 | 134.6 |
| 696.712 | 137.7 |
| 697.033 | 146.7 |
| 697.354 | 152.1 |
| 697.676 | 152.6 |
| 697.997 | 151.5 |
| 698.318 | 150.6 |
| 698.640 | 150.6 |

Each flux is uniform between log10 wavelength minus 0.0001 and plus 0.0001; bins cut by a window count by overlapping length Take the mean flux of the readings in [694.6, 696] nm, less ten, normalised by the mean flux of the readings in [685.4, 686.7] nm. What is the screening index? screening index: 0.86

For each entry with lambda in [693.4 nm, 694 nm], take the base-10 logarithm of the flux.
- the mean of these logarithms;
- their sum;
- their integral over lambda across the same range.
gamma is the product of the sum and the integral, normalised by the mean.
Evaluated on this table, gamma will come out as 3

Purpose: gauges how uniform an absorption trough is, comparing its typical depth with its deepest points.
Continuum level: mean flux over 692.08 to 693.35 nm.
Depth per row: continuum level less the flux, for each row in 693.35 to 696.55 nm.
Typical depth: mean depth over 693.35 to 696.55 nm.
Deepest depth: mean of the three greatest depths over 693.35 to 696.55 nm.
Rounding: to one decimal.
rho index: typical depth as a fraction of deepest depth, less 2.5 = -2.6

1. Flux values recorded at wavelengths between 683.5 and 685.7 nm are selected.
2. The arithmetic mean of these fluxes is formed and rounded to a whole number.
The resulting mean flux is 147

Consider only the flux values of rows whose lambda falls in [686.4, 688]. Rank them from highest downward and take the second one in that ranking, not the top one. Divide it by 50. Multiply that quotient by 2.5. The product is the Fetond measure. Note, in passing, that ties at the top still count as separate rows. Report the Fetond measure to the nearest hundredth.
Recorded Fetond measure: 8.41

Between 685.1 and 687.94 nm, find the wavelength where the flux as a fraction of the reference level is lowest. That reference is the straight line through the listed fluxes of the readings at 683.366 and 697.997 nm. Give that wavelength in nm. 687.786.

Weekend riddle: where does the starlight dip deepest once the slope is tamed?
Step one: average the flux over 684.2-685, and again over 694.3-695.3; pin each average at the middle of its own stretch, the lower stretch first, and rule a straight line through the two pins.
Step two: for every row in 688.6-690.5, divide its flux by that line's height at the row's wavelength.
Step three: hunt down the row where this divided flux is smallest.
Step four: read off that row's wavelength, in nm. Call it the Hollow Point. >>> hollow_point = 690.325 nm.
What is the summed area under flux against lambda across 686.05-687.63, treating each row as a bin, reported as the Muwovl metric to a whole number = 258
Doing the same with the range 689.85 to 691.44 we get 230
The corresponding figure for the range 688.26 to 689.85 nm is 235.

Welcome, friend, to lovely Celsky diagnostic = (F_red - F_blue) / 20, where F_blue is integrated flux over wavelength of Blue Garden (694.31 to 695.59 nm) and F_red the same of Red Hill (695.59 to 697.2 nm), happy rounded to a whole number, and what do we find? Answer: 2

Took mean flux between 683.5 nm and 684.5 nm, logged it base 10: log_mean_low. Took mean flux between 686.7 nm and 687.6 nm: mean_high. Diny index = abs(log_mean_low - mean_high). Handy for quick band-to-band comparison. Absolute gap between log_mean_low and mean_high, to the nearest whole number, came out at 160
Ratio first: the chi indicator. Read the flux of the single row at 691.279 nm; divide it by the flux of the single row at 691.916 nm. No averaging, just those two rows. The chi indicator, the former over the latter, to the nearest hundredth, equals 1.01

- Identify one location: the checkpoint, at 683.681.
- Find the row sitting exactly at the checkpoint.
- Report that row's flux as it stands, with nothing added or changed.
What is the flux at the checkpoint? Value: 134.8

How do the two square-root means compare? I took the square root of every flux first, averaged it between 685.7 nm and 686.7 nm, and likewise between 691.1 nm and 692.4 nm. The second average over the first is 0.97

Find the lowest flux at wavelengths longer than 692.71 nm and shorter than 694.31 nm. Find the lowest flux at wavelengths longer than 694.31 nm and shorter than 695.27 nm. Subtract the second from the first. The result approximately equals -13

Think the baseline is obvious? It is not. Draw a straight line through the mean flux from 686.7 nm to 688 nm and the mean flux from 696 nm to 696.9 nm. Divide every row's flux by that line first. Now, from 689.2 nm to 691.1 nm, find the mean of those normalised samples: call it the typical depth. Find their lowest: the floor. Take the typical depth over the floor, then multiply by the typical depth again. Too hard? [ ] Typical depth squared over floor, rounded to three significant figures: 1.03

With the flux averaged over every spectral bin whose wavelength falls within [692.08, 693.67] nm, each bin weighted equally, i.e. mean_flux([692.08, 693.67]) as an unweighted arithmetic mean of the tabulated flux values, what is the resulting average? 136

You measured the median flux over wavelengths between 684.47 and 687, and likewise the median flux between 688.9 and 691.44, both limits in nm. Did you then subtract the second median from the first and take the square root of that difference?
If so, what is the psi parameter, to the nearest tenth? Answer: 1.9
